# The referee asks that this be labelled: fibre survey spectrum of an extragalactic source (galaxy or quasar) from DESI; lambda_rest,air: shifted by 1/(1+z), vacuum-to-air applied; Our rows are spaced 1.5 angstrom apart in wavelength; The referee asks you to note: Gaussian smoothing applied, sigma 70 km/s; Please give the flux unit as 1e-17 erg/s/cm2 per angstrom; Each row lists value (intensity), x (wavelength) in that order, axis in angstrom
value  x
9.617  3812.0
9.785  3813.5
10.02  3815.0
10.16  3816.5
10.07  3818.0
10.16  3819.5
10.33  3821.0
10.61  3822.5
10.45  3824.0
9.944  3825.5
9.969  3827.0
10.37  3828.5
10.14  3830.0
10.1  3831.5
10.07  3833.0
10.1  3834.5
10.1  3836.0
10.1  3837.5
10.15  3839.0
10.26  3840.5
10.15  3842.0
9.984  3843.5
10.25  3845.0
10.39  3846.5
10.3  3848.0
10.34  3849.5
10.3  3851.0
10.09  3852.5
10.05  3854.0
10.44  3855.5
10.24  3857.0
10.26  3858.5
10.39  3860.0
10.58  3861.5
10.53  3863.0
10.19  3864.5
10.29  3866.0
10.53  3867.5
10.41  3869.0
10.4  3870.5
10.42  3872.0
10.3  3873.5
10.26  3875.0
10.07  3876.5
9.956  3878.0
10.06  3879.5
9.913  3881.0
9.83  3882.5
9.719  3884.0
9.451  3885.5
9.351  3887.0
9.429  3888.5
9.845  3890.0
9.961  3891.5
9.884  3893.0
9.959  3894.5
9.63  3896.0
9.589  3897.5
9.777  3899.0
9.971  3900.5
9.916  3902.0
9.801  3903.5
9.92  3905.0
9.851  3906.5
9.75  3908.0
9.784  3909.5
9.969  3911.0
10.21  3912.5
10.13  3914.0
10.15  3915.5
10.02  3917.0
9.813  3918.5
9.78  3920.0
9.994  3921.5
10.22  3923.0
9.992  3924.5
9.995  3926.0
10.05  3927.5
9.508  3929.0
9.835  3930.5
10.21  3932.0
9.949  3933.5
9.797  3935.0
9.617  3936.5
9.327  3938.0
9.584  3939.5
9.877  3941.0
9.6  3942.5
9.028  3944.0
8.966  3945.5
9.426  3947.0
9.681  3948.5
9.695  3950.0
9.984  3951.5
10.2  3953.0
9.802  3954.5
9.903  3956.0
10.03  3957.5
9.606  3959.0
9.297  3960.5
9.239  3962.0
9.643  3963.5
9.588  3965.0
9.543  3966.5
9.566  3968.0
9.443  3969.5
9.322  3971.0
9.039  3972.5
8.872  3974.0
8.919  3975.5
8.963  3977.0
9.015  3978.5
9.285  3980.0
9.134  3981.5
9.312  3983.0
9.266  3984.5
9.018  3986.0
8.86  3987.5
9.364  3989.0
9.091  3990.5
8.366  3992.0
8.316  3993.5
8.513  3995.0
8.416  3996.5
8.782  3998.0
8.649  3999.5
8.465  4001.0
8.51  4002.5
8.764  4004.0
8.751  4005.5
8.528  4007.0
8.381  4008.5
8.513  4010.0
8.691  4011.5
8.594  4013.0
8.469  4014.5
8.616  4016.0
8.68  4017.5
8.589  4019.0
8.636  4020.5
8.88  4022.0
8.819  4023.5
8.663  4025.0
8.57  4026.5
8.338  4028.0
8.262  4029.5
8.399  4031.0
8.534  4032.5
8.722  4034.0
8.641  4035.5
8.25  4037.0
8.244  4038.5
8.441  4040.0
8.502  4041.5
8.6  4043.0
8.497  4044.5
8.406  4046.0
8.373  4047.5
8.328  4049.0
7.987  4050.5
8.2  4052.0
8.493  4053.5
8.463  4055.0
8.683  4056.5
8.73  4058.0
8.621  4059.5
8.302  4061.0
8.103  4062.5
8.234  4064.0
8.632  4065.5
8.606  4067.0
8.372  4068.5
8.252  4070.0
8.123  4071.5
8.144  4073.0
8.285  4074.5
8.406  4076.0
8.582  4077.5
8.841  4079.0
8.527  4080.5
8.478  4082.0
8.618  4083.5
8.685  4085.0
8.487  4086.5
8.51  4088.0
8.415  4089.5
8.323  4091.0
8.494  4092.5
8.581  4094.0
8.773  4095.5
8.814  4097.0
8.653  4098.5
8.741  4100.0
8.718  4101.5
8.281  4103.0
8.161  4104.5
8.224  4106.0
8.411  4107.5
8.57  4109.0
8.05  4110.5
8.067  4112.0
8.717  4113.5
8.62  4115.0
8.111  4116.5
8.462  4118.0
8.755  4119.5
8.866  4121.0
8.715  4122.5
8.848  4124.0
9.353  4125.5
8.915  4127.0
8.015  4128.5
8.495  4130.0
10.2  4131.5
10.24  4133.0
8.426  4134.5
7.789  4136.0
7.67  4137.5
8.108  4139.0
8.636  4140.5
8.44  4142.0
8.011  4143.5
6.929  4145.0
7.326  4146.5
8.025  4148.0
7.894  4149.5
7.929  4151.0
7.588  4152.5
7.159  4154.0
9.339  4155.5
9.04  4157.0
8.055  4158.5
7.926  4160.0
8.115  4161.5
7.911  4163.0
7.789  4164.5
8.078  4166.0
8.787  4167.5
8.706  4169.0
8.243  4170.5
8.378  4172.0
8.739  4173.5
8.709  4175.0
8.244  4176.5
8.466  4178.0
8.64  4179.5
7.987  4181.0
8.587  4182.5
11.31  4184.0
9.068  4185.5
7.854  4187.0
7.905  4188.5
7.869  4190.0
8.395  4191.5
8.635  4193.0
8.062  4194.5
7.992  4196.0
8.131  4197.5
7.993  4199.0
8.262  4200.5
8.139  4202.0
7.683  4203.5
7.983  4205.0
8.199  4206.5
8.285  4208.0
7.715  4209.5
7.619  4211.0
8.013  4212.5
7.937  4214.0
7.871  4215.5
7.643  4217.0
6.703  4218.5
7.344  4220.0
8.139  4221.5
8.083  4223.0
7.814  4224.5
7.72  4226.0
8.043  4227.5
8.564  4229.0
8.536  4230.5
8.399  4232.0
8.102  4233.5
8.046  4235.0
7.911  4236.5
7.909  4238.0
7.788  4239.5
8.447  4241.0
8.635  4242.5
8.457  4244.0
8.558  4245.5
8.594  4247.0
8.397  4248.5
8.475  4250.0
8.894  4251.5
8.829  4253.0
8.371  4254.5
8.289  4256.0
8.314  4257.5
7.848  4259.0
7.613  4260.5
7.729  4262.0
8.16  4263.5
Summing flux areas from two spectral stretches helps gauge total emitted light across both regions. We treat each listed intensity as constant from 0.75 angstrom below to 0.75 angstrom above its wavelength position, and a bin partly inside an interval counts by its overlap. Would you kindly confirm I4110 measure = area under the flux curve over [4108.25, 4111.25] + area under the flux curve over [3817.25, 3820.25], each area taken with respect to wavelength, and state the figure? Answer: 55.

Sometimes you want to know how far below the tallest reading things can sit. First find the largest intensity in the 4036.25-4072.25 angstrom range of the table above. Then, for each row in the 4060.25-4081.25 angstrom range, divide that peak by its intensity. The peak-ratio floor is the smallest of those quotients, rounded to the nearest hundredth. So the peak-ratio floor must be 0.99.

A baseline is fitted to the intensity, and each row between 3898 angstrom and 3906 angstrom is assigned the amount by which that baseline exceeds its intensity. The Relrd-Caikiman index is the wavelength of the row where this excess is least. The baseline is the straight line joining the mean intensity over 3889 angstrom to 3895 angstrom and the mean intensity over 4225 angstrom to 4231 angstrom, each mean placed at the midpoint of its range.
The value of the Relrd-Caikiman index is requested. 3900.5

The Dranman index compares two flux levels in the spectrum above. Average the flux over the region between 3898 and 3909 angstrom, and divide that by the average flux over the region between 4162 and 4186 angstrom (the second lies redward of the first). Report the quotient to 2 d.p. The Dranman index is 1.15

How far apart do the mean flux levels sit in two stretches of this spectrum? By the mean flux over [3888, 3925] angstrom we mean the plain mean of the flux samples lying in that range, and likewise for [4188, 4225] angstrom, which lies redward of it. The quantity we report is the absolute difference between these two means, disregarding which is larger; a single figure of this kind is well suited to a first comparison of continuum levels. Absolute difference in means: 2.0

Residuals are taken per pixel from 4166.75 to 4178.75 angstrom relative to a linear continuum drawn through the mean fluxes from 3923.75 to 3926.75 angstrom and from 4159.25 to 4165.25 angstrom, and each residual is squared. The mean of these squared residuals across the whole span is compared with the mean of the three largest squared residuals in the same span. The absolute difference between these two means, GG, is 0.28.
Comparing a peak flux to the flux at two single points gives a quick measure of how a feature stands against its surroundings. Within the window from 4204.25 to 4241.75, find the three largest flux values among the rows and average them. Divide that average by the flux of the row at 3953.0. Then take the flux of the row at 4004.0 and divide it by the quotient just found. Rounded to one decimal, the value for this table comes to 10.5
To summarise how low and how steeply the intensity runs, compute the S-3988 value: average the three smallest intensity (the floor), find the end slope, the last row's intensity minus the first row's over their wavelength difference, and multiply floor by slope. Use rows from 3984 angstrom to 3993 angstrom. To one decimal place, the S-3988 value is -1.0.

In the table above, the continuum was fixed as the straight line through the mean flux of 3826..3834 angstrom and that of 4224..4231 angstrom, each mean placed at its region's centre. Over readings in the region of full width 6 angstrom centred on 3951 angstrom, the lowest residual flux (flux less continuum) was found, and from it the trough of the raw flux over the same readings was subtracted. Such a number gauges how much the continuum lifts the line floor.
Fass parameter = -9.5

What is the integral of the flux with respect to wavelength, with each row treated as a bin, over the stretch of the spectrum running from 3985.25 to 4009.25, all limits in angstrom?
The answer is 208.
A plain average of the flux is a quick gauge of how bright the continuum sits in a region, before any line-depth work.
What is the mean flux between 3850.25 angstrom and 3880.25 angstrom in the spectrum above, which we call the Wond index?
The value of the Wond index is 10.3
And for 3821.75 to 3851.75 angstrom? 10.2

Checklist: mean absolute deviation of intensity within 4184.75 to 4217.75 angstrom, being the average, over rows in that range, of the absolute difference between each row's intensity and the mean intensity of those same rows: 0.24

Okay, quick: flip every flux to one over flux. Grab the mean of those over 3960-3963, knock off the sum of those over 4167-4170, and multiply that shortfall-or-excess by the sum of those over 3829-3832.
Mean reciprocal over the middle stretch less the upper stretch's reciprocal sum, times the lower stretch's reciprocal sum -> -0.0239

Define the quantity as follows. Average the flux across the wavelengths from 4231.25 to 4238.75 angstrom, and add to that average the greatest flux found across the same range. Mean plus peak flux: 16.5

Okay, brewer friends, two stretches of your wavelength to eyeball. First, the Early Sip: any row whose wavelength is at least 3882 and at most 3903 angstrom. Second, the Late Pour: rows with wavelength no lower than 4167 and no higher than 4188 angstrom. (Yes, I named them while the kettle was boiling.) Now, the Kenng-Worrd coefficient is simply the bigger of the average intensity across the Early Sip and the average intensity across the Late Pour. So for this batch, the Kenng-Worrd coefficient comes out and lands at 9.74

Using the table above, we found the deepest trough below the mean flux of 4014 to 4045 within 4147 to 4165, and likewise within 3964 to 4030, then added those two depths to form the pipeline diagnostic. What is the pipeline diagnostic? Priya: 1.7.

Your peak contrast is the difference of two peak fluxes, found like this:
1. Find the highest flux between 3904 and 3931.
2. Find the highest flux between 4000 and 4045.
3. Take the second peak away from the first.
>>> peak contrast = 1.3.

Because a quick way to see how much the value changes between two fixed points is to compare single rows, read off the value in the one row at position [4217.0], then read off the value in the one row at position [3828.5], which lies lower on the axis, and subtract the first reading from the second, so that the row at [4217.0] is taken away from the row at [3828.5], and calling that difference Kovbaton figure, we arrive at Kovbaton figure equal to 2.7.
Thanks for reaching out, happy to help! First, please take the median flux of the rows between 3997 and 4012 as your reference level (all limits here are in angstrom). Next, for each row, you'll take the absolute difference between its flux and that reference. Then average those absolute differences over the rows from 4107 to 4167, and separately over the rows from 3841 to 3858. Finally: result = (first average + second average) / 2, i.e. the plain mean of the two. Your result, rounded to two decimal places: 1.11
